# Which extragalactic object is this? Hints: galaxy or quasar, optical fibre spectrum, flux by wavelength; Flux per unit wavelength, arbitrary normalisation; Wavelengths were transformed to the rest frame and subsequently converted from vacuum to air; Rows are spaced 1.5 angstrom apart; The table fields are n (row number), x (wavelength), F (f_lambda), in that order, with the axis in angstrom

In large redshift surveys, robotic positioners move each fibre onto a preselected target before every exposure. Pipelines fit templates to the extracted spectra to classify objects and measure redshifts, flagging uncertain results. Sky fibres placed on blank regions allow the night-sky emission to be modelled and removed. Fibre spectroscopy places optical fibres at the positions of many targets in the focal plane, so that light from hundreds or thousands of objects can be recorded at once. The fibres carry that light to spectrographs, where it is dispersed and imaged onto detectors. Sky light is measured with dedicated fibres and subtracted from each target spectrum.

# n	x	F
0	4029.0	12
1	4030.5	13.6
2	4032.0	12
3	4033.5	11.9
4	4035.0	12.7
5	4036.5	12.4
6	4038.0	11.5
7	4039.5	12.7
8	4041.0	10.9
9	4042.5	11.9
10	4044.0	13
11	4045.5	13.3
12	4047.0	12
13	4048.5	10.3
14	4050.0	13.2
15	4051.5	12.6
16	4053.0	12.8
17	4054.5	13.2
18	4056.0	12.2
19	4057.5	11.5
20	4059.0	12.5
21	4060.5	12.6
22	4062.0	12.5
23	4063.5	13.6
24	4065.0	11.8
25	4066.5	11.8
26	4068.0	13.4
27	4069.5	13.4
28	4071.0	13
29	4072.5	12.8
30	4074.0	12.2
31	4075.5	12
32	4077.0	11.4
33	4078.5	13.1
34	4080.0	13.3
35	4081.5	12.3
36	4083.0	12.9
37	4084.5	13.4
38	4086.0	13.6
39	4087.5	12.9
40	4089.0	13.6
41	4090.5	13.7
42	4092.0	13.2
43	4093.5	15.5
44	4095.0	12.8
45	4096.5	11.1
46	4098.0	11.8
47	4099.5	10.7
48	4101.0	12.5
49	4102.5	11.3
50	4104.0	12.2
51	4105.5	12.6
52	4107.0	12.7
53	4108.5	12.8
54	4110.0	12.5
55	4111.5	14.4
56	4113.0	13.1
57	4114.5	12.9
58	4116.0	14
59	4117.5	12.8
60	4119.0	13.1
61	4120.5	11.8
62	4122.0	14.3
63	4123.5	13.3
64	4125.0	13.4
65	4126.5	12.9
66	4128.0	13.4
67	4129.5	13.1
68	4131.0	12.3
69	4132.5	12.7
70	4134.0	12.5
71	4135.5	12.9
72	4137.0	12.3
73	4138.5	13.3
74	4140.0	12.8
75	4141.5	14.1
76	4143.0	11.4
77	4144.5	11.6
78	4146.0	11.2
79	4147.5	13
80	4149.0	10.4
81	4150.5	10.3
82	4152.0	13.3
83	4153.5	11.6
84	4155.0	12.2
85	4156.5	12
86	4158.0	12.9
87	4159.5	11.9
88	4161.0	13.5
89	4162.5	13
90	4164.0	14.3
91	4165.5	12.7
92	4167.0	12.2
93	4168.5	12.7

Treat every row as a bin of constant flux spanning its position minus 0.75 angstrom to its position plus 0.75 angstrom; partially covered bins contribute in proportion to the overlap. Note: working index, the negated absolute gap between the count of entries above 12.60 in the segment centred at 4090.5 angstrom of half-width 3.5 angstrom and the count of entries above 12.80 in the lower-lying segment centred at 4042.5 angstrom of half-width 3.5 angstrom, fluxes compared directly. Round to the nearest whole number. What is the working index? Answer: -3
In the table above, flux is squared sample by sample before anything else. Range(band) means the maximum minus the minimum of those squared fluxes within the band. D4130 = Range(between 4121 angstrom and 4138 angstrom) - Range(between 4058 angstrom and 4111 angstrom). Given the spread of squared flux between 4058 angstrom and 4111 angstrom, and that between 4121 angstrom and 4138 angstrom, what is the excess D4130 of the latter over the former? -73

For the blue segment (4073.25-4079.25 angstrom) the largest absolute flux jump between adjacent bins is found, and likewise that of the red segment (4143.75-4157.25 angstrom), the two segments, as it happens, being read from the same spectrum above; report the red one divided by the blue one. 1.8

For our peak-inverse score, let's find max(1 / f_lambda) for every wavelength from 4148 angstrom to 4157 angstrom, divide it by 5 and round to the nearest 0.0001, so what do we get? 0.0194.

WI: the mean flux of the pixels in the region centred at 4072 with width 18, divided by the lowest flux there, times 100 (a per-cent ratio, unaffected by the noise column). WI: 111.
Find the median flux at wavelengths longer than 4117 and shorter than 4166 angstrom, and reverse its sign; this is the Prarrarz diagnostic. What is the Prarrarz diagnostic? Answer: -12.8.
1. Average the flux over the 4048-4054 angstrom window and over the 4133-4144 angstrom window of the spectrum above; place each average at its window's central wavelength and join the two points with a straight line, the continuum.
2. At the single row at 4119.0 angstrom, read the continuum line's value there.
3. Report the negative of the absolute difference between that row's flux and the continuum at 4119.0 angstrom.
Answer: -0.5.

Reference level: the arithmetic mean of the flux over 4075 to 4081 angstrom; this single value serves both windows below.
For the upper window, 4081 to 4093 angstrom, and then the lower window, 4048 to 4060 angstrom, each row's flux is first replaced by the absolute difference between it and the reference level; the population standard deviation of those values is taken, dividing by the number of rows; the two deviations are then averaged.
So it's 0.506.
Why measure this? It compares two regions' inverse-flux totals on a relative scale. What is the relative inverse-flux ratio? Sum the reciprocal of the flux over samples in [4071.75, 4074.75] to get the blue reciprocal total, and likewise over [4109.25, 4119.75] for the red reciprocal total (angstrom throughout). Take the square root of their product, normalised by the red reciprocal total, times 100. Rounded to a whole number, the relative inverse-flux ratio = 55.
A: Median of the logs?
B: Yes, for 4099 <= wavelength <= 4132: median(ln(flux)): 2.55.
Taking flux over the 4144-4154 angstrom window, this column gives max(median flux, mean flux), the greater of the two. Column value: 11.6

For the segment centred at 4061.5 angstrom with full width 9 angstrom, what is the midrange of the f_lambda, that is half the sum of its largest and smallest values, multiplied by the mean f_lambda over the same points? 156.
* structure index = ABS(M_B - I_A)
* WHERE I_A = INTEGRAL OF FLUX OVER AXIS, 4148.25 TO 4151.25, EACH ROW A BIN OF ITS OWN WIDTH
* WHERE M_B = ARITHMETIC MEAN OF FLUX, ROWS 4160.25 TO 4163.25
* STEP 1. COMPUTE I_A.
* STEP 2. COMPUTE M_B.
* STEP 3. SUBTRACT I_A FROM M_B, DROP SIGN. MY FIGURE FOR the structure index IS 18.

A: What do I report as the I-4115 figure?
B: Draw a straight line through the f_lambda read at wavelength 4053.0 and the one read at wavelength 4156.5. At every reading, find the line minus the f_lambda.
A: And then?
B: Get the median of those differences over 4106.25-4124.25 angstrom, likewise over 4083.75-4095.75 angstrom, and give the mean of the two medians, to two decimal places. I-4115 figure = -0.81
